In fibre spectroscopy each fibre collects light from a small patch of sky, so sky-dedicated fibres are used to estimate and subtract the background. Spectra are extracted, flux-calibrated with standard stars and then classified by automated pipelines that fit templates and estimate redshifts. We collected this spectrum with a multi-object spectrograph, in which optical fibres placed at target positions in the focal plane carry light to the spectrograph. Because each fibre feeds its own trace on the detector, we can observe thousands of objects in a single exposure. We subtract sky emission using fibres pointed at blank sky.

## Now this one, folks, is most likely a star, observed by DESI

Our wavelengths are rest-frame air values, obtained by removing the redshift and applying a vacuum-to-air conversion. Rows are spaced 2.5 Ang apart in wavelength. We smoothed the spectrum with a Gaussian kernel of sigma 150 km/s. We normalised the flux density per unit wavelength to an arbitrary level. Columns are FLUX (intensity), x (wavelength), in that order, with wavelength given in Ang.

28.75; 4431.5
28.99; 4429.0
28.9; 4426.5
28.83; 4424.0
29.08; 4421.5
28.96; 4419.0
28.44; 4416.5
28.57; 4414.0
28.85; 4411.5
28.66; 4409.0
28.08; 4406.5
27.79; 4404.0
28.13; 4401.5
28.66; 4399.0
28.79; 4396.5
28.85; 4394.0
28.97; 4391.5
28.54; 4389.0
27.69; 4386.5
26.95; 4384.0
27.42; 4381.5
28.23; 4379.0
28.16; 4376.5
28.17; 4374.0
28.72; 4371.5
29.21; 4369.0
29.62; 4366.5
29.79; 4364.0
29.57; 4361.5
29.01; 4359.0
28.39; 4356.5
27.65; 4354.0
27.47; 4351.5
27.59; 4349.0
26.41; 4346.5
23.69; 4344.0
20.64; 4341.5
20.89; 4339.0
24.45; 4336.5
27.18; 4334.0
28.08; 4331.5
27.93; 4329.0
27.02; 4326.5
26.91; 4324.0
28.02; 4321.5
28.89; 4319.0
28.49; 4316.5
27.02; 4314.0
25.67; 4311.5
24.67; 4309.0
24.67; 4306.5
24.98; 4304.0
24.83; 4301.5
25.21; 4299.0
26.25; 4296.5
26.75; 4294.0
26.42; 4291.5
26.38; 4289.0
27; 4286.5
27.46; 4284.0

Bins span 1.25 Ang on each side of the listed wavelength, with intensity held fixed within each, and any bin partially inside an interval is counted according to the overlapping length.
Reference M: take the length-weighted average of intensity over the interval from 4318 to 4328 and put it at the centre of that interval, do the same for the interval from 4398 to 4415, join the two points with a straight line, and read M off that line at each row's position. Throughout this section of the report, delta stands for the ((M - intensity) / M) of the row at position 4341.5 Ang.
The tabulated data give 0.26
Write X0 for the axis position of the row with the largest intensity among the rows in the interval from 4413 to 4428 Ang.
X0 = 4421.5 Ang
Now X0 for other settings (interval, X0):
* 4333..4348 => 4334.0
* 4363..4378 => 4364.0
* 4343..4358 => 4356.5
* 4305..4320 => 4319.0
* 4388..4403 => 4391.5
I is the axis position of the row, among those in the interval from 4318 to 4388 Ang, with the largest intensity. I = 4364.0 Ang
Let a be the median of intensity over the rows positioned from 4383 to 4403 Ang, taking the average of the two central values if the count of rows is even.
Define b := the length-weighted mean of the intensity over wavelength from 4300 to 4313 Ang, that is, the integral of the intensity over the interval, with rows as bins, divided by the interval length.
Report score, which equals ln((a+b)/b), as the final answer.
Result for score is 0.76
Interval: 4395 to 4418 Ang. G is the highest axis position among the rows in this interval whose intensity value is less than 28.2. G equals 4406.5 Ang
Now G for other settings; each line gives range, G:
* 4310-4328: 4326.5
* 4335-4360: 4354.0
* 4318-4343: 4341.5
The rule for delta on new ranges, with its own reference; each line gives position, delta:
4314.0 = 0.02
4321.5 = -0.01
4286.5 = 0.01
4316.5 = -0.03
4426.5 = -0.01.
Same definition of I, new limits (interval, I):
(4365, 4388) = 4366.5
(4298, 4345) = 4319.0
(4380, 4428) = 4421.5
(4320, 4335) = 4331.5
